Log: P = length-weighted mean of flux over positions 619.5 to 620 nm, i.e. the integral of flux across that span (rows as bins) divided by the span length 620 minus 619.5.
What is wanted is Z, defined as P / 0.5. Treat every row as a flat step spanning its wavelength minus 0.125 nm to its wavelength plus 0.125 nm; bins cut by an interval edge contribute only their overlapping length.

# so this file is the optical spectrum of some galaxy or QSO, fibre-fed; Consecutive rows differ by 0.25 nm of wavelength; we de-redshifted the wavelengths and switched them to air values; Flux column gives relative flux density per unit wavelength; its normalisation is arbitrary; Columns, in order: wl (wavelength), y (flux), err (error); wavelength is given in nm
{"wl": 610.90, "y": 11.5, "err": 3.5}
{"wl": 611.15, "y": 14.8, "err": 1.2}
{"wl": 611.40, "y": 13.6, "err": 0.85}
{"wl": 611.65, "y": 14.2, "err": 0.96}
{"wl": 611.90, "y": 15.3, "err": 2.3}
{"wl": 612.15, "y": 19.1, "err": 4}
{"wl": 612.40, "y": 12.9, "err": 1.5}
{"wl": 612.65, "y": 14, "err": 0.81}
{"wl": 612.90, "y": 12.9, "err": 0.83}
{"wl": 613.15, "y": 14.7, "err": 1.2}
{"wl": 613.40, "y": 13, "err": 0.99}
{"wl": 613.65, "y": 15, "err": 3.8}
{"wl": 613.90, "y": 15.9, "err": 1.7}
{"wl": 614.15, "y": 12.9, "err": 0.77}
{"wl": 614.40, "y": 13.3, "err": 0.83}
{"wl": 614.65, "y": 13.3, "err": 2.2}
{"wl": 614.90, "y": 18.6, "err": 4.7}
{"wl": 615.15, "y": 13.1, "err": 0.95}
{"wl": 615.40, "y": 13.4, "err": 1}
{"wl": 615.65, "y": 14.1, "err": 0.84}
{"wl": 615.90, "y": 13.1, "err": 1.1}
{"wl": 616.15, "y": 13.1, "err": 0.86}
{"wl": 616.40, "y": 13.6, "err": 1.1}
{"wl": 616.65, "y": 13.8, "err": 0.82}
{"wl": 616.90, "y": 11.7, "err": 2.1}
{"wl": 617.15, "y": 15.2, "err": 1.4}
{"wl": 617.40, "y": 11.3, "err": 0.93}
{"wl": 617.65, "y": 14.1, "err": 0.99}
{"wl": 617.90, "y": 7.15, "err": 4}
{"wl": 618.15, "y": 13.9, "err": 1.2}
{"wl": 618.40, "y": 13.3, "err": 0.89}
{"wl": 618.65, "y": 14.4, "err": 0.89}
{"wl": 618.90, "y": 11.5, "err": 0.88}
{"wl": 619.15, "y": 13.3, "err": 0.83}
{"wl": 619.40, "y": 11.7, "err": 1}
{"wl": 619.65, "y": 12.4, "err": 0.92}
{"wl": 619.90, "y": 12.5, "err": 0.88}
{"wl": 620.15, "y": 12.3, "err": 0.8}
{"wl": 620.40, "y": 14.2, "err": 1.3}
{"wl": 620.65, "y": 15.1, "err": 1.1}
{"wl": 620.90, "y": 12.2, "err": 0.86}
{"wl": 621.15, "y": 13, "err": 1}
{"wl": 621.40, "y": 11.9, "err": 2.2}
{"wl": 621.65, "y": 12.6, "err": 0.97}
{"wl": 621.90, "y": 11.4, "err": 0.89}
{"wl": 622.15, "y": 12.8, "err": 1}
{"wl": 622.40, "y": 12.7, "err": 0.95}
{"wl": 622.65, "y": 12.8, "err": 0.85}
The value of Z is 24.8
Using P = 12.4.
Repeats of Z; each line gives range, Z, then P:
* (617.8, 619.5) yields 24.5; 12.3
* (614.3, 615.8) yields 28.6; 14.3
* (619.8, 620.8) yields 27.0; 13.5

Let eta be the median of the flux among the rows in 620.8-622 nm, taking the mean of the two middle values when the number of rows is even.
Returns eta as 12.2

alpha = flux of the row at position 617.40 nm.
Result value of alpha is 11.3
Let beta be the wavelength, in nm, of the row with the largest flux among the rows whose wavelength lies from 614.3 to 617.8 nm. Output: 614.90 nm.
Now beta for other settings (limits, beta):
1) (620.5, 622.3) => 620.65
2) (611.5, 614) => 612.15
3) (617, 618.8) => 617.15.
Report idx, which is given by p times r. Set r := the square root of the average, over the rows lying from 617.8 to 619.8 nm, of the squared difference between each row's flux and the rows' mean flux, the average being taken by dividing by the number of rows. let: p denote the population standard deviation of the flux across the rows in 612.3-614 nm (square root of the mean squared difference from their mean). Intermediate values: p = 1.10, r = 2.1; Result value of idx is 2.35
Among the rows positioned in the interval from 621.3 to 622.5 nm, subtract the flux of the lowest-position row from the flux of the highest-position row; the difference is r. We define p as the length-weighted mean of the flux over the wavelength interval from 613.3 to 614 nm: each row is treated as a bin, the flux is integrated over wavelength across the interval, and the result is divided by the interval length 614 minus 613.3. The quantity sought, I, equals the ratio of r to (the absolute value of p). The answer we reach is 0.05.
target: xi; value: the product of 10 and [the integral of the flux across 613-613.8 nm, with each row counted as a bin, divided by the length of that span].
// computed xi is 142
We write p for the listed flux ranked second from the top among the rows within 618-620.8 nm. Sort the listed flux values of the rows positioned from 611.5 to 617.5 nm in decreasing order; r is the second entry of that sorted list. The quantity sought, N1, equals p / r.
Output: 0.77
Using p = 14.4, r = 18.6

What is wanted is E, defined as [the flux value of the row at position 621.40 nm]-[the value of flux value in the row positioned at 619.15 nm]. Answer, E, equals -1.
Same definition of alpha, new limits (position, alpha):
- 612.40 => 12.9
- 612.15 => 19.1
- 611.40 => 13.6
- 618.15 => 13.9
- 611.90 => 15.3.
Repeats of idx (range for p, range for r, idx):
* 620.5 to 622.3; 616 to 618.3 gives 2.47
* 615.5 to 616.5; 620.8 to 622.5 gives 0.22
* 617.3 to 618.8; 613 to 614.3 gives 2.98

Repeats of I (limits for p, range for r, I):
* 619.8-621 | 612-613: -0.47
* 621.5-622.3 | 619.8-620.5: 0.14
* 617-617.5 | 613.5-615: 0.27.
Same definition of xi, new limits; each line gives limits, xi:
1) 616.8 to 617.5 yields 128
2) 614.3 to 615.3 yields 146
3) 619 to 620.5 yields 127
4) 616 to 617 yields 131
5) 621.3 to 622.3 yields 122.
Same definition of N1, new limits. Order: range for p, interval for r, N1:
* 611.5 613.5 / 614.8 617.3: 1.01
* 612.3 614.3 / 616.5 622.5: 0.99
